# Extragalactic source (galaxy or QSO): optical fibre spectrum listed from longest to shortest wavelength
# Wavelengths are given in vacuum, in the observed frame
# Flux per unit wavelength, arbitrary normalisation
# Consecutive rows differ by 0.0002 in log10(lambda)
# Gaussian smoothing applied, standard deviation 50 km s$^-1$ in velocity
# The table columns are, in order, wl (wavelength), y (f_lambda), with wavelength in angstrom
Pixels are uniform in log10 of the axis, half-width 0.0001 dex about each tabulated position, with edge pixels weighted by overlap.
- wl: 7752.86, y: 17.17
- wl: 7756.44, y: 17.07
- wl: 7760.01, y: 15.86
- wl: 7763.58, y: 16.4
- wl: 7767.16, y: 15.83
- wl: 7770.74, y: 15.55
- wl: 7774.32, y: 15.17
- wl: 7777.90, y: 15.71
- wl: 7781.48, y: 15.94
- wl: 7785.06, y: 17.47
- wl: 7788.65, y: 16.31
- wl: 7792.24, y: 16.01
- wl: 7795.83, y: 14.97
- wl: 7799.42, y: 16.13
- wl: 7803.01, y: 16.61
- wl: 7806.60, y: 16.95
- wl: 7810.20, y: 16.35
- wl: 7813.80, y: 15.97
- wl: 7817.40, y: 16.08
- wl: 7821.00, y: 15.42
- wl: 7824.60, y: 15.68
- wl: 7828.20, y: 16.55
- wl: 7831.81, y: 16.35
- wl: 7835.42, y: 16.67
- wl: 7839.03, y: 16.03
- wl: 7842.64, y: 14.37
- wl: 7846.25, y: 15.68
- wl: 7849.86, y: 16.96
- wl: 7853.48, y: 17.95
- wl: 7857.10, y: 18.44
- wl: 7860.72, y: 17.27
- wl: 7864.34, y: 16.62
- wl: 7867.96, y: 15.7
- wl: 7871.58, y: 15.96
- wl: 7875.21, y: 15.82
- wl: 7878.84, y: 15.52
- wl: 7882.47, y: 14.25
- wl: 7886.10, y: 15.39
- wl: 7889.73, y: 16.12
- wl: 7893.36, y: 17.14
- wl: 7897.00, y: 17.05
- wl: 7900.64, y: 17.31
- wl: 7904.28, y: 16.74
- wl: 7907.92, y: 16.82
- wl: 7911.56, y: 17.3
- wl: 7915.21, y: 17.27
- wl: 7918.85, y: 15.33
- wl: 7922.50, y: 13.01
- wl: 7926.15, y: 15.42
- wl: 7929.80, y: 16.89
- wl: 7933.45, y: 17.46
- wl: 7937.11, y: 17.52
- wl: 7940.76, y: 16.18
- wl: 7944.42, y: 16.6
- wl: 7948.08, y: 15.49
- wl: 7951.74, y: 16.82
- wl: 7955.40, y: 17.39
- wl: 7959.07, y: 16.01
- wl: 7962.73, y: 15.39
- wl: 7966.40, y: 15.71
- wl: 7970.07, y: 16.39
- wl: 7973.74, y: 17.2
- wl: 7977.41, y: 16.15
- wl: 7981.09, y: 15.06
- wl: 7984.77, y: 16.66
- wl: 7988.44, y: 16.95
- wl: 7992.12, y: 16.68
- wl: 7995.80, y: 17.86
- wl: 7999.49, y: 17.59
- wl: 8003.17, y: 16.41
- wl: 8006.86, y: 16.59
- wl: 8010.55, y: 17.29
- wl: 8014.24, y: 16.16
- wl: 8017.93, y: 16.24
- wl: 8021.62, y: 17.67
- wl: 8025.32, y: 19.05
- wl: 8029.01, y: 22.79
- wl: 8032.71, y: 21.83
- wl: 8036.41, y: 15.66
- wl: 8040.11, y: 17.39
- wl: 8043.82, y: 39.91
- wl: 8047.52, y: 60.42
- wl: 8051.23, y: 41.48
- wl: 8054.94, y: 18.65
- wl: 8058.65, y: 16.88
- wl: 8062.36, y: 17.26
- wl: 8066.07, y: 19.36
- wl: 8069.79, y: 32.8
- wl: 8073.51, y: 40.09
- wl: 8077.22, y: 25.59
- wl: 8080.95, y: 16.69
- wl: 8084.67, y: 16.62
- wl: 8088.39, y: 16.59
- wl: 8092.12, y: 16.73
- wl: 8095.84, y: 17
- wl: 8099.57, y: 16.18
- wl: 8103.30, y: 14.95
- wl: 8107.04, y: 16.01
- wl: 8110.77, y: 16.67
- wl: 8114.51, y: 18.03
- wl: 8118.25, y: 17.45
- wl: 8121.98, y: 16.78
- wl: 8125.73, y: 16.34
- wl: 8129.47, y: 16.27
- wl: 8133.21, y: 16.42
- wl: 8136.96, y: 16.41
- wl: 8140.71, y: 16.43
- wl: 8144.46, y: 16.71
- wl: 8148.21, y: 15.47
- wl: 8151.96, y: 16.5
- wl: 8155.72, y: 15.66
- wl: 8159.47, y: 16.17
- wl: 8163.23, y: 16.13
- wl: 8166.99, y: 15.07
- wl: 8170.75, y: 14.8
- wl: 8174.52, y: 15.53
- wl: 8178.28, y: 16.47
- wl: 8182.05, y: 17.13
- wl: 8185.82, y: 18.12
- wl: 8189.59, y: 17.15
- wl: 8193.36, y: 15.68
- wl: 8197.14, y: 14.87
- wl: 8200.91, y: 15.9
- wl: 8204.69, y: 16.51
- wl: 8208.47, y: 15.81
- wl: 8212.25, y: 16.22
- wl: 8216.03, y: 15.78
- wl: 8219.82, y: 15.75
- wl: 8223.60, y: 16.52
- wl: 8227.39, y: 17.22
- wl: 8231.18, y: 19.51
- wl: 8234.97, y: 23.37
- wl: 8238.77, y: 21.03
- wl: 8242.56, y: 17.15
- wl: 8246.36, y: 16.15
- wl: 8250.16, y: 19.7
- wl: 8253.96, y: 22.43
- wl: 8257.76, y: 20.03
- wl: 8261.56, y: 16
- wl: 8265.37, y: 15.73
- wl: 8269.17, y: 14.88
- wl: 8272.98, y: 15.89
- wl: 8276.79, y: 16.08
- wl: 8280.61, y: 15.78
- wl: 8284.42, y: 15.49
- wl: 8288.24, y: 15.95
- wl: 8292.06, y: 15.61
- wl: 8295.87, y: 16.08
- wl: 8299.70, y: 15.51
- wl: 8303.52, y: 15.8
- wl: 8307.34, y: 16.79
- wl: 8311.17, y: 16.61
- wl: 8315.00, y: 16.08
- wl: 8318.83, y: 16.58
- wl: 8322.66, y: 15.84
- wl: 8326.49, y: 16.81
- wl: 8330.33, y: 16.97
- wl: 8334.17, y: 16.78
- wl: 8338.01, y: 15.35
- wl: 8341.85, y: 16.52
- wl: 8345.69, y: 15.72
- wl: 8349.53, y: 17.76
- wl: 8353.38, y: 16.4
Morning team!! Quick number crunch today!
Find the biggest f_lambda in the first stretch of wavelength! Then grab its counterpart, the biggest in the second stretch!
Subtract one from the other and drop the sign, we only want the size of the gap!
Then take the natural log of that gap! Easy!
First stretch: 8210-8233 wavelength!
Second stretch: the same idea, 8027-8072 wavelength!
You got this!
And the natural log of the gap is 4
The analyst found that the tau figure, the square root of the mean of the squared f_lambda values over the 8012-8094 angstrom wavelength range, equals 26.5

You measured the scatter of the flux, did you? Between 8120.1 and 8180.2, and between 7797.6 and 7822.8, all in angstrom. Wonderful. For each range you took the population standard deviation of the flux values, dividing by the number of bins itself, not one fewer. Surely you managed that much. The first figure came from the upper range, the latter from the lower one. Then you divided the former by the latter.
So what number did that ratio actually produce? 1.26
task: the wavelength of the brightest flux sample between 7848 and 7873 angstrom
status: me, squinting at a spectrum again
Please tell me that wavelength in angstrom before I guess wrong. 7857.10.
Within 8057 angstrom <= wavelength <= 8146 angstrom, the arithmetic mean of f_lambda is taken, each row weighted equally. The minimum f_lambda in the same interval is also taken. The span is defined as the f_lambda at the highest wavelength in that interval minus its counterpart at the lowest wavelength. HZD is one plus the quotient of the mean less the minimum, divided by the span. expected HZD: -21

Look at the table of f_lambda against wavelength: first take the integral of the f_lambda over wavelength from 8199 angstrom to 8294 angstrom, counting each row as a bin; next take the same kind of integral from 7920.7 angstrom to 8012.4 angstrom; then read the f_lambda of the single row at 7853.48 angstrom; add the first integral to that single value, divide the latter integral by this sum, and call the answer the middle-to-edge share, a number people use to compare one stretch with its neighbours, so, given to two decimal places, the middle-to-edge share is 0.91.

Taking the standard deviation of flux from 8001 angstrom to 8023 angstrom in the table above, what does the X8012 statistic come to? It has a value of 0.6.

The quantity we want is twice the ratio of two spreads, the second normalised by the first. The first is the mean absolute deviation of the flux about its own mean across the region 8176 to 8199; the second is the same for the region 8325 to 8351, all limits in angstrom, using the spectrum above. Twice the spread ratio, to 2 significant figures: 1.3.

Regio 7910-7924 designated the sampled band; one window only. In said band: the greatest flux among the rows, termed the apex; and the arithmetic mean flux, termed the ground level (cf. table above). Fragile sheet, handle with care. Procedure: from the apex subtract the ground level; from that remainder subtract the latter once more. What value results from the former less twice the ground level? -14.2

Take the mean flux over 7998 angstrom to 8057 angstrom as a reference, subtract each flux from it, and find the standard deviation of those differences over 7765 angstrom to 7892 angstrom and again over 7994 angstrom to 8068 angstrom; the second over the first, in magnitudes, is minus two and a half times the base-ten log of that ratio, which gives -2.8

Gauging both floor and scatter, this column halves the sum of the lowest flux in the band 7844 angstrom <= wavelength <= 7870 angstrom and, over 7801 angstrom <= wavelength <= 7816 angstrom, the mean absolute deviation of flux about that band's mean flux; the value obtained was 8.0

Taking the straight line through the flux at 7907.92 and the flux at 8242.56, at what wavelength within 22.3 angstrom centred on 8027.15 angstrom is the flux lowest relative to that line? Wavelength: 8036.41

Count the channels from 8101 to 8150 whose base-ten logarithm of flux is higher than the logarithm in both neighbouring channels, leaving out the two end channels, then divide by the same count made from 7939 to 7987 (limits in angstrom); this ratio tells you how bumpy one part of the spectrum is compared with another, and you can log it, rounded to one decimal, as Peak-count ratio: 1.0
